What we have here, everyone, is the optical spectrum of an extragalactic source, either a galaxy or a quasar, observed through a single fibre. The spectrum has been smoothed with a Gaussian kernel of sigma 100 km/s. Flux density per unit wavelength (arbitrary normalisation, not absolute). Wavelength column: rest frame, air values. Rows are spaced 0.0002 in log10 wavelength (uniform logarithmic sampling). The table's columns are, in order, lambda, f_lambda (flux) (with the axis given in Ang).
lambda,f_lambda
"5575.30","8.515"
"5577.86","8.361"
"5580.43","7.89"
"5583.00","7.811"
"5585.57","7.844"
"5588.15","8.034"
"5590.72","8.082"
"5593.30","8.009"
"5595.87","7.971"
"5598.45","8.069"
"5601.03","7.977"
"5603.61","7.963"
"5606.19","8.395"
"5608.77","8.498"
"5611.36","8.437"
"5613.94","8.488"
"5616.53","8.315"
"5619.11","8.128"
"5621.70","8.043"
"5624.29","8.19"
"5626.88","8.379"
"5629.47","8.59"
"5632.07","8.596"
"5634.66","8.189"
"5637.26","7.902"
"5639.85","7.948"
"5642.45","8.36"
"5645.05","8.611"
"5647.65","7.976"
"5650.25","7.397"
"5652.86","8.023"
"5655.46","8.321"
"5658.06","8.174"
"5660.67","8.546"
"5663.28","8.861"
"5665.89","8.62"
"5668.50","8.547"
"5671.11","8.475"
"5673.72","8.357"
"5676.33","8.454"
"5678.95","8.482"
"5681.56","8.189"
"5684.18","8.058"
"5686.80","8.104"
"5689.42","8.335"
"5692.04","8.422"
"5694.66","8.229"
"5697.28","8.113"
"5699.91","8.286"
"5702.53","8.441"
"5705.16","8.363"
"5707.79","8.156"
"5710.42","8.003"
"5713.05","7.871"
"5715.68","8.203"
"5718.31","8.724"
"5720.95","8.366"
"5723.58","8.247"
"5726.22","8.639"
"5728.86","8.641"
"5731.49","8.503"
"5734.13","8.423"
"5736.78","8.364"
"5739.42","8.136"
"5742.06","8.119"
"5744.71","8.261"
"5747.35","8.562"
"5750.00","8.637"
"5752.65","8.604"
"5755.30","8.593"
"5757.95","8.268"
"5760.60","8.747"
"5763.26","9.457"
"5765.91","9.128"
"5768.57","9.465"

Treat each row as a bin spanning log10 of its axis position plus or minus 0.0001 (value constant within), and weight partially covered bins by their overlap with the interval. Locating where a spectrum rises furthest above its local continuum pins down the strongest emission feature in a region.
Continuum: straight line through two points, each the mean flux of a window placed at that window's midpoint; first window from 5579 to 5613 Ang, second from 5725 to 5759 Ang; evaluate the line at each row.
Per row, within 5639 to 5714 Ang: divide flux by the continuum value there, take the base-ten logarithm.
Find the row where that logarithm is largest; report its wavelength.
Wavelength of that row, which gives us 5663.28 Ang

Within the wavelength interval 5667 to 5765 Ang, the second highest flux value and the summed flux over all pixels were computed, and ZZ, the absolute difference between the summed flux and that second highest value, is 302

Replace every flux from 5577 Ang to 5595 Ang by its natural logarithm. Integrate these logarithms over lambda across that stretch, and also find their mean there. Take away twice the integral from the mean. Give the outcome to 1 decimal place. -72.8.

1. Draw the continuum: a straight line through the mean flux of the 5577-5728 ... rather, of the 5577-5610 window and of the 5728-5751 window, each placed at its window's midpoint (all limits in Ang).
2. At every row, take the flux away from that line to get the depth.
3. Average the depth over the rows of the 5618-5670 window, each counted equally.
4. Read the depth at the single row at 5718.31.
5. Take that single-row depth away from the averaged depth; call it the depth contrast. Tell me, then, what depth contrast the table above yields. 0.3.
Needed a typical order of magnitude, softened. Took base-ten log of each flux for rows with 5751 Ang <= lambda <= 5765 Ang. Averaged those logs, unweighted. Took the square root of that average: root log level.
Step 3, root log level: 0.970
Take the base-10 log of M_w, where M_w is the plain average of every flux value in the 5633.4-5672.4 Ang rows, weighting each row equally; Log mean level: 0.917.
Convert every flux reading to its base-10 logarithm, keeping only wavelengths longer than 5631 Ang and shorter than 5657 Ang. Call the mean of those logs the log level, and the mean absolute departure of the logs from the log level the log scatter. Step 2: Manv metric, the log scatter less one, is -0.985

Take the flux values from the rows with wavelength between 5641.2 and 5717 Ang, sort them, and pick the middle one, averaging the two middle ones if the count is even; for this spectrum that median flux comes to 8.32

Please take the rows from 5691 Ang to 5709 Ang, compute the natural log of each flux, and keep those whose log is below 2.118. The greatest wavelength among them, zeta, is 5707.79 Ang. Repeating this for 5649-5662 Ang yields 5658.06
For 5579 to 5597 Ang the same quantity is 5595.87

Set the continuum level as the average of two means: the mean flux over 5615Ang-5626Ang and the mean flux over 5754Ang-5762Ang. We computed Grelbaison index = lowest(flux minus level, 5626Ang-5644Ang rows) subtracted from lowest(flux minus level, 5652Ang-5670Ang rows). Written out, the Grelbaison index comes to 0.12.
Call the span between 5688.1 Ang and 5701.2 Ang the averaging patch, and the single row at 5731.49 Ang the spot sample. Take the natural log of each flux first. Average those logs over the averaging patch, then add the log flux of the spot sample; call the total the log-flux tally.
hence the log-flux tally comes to 4.25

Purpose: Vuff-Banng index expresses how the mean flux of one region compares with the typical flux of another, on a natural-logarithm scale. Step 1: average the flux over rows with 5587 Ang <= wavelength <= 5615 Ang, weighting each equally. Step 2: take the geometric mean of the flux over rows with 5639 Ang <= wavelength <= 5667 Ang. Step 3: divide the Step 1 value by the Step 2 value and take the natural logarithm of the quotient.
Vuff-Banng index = -0.009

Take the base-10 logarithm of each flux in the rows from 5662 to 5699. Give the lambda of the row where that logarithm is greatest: 5663.28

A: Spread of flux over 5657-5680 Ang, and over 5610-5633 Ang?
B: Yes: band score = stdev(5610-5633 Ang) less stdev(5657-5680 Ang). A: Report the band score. 0.01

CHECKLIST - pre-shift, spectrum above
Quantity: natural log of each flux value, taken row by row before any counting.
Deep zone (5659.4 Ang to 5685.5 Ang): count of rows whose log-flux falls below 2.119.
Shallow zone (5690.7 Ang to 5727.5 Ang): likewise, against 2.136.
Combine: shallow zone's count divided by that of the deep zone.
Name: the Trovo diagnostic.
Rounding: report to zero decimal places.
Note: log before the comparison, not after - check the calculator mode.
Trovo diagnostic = 6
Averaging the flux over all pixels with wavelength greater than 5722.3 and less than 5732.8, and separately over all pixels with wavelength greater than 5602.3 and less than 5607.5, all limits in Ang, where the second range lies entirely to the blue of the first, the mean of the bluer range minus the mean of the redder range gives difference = -0.33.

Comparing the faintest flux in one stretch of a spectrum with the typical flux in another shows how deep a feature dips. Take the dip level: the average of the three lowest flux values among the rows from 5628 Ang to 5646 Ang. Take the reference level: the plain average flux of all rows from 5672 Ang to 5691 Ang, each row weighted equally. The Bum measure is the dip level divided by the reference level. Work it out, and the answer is 0.967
